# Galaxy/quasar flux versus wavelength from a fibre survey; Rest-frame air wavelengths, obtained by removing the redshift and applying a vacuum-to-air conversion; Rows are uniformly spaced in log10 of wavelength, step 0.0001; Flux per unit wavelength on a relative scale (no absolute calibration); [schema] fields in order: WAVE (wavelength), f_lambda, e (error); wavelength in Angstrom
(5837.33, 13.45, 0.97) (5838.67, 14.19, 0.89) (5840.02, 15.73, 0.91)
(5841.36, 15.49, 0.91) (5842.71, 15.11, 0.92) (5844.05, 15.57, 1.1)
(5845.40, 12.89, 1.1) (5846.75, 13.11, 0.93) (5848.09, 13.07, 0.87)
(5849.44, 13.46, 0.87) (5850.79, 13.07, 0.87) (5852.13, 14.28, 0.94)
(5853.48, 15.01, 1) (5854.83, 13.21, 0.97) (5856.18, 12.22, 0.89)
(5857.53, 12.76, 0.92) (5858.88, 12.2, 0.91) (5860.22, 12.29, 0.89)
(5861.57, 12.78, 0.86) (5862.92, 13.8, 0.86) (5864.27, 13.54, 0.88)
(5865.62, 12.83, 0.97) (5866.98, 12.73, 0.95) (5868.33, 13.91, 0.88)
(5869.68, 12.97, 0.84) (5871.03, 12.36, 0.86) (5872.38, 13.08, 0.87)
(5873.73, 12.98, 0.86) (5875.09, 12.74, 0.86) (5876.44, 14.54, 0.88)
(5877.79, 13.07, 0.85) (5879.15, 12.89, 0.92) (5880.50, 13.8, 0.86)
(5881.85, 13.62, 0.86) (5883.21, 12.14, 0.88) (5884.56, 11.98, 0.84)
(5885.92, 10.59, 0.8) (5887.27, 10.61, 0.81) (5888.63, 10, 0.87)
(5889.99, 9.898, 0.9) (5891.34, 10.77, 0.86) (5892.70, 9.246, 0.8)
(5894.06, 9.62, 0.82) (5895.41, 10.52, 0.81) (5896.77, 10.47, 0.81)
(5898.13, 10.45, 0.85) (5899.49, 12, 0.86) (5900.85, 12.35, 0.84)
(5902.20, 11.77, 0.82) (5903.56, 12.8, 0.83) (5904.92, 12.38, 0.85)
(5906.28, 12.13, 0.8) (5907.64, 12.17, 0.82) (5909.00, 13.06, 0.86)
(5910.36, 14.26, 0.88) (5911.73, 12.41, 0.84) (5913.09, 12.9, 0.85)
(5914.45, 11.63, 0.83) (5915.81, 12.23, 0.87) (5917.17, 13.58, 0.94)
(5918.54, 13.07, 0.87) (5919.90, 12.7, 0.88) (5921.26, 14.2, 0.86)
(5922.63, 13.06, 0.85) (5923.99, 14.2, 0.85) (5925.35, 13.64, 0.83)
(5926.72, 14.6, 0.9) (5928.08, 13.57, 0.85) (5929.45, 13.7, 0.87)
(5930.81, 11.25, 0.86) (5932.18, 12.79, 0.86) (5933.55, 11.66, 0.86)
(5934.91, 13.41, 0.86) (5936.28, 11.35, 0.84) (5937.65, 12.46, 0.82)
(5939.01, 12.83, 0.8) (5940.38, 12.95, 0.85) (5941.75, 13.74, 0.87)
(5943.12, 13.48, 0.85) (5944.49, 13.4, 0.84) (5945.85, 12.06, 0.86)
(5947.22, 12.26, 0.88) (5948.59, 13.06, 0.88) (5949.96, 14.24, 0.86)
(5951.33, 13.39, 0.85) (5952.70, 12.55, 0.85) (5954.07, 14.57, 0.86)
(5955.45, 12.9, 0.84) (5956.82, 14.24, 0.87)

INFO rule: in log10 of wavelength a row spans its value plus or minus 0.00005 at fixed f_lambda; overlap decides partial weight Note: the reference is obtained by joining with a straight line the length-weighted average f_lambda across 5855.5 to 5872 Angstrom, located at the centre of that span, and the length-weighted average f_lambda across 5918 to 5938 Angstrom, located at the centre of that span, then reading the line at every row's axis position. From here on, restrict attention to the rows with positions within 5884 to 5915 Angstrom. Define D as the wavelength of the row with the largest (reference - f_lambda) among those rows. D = 5892.70 Angstrom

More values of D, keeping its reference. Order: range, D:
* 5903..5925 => 5914.45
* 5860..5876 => 5860.22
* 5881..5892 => 5889.99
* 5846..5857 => 5856.18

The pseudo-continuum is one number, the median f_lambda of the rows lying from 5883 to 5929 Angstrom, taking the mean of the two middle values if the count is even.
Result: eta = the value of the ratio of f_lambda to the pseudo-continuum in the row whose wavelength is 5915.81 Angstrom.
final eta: 1.00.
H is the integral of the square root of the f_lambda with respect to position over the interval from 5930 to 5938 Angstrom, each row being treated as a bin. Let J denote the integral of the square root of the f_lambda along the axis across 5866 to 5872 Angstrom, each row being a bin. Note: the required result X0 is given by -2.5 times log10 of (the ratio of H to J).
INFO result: -0.3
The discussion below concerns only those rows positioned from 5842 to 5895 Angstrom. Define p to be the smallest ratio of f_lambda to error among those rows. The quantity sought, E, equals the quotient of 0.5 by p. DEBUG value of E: 0.045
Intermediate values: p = 11.0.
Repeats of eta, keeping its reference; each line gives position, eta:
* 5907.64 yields 1.00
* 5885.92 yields 0.87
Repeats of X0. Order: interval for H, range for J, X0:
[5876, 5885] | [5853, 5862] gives 0.0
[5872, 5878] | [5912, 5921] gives 0.4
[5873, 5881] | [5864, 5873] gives 0.1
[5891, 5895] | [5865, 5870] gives 0.4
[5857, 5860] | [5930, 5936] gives 0.7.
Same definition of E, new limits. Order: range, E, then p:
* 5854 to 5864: 0.037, 13.4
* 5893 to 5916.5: 0.043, 11.7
